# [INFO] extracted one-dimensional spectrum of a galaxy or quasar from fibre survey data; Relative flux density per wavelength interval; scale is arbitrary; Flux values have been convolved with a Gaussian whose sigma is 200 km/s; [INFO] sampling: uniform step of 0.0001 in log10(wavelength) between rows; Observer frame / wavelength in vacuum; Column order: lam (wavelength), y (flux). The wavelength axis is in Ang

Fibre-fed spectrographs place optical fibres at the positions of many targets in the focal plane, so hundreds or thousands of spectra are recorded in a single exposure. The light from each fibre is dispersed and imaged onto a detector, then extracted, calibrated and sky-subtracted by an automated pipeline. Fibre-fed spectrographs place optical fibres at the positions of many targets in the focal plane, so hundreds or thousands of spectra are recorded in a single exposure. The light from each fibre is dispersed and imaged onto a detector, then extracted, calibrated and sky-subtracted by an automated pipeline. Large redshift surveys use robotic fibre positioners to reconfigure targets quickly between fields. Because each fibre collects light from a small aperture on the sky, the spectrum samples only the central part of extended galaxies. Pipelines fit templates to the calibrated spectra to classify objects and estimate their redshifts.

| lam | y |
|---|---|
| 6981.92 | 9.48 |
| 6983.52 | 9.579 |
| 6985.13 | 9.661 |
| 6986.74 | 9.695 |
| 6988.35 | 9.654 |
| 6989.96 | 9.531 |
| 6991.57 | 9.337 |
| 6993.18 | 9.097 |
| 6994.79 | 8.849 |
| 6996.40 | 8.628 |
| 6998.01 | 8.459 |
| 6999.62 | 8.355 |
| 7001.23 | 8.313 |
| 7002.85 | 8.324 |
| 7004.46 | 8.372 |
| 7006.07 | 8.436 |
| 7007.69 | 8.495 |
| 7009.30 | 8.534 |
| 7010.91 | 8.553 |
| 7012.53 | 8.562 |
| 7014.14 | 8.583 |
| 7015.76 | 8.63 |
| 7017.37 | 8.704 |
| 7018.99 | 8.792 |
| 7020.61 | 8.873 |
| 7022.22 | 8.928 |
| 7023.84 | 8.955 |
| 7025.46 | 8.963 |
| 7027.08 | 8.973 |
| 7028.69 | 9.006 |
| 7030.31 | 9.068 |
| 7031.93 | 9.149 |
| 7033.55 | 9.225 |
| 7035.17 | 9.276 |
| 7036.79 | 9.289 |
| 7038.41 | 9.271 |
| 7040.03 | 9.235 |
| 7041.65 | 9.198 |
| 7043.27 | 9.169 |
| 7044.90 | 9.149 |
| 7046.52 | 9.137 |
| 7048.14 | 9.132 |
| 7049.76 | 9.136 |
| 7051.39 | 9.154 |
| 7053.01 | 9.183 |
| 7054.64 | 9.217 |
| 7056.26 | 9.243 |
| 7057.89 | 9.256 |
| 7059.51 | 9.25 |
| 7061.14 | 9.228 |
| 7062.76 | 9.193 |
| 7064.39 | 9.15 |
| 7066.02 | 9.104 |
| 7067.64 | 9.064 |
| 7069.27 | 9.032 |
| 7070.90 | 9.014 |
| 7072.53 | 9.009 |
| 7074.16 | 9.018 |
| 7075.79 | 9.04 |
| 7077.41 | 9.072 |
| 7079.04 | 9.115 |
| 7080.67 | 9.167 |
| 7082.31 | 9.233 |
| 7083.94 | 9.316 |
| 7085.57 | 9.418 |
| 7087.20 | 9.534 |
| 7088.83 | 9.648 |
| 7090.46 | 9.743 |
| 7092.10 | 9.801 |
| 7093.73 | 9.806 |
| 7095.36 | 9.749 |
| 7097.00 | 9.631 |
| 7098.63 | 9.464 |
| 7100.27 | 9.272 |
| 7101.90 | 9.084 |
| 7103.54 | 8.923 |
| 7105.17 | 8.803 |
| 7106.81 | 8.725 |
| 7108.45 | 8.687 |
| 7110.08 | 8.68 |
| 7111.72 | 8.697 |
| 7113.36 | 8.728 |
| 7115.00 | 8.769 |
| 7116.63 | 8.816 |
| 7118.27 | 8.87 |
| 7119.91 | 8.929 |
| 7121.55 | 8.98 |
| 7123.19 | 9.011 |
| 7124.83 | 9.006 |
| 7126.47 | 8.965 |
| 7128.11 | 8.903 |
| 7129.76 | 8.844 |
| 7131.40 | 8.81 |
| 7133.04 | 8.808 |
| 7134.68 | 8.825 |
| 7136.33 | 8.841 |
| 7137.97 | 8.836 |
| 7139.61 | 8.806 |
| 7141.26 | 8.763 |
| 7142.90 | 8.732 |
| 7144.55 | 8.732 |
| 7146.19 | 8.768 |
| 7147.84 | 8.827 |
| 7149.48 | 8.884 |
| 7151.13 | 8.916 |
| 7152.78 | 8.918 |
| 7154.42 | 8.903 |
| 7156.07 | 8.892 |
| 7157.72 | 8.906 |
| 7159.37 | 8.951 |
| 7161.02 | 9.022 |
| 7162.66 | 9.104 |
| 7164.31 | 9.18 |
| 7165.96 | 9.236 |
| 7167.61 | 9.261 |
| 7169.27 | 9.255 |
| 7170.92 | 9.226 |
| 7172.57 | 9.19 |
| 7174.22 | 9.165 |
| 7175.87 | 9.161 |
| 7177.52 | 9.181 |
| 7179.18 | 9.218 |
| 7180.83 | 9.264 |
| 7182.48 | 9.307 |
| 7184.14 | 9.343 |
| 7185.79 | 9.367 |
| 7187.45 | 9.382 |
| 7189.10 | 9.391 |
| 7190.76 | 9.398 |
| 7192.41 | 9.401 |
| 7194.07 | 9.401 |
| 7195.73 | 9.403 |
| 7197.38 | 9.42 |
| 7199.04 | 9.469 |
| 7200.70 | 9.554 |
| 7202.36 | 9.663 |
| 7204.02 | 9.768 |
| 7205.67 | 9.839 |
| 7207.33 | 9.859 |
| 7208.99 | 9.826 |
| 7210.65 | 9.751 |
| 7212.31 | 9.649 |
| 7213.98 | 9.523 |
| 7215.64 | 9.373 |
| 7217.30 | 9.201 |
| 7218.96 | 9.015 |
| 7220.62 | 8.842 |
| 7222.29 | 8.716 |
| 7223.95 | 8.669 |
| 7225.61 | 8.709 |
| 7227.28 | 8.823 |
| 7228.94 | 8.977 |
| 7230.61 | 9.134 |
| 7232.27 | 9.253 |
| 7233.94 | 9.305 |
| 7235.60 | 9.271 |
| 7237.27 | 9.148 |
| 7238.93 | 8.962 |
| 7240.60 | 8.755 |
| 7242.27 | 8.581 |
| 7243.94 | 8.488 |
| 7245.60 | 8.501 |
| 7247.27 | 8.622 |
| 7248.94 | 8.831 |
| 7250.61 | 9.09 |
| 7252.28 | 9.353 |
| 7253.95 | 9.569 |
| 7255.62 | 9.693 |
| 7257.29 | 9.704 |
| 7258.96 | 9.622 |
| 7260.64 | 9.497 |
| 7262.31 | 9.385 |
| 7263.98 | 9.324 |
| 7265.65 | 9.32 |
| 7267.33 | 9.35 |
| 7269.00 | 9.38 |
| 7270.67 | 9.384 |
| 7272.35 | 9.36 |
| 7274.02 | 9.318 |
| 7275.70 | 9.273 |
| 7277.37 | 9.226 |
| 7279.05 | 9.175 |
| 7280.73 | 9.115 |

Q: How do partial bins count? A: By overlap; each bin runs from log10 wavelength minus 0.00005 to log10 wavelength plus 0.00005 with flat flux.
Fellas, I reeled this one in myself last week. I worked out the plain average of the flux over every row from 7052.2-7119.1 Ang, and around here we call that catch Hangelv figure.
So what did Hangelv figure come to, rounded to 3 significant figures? 9.16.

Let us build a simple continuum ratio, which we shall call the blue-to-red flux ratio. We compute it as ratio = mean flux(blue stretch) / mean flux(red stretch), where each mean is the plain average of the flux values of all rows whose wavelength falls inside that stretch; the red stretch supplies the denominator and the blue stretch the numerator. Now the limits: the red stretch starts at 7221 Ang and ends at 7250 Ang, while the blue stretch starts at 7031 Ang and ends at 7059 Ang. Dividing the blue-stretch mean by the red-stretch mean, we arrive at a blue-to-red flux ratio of 1.04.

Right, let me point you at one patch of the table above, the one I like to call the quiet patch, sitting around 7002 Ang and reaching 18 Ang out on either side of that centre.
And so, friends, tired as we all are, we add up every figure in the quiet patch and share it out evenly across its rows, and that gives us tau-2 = 8.80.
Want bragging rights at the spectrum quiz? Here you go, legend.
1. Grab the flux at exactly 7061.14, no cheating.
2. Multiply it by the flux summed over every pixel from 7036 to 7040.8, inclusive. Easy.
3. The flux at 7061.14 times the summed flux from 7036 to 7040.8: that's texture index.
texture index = 256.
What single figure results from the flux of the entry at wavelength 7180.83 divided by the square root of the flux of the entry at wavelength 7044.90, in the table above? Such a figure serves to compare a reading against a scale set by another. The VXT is 3.06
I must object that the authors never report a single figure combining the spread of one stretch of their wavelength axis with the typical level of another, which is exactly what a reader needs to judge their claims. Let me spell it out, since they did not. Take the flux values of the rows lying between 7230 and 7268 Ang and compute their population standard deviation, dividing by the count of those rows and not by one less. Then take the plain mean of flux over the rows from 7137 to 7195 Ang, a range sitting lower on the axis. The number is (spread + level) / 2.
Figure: 4.73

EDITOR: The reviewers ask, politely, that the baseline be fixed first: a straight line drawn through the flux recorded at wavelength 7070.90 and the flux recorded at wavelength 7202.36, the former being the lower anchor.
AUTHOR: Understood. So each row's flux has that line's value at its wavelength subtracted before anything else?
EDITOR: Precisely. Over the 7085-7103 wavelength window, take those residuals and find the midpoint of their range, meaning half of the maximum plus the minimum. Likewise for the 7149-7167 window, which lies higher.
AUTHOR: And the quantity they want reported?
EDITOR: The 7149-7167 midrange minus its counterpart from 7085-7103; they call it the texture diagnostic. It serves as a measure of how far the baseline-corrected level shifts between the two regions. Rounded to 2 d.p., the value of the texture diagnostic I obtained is -0.69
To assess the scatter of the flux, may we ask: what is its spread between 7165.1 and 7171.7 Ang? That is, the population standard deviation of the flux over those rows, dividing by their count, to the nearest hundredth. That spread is 0.01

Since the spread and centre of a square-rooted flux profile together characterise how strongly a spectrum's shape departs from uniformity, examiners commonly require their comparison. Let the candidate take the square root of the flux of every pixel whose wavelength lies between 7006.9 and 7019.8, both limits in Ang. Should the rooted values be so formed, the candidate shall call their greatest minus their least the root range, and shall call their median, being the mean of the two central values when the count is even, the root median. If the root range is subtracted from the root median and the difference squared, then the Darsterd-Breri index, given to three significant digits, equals 8.28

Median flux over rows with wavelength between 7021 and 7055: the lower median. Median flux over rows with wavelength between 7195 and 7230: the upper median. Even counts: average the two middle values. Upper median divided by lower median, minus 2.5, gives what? -1.47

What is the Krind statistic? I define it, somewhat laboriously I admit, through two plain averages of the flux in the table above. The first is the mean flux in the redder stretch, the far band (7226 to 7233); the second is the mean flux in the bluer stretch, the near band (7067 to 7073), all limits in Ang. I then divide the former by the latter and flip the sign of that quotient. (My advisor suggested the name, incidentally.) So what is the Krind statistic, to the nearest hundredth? -1.00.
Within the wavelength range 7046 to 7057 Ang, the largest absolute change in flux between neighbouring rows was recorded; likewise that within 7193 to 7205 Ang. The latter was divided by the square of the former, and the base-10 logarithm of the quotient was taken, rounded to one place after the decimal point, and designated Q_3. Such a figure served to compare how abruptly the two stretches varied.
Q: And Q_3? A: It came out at 2.0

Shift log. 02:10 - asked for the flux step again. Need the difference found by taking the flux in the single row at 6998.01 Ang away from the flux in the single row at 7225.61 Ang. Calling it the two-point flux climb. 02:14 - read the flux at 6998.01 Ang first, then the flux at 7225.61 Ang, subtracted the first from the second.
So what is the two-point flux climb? 0.25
